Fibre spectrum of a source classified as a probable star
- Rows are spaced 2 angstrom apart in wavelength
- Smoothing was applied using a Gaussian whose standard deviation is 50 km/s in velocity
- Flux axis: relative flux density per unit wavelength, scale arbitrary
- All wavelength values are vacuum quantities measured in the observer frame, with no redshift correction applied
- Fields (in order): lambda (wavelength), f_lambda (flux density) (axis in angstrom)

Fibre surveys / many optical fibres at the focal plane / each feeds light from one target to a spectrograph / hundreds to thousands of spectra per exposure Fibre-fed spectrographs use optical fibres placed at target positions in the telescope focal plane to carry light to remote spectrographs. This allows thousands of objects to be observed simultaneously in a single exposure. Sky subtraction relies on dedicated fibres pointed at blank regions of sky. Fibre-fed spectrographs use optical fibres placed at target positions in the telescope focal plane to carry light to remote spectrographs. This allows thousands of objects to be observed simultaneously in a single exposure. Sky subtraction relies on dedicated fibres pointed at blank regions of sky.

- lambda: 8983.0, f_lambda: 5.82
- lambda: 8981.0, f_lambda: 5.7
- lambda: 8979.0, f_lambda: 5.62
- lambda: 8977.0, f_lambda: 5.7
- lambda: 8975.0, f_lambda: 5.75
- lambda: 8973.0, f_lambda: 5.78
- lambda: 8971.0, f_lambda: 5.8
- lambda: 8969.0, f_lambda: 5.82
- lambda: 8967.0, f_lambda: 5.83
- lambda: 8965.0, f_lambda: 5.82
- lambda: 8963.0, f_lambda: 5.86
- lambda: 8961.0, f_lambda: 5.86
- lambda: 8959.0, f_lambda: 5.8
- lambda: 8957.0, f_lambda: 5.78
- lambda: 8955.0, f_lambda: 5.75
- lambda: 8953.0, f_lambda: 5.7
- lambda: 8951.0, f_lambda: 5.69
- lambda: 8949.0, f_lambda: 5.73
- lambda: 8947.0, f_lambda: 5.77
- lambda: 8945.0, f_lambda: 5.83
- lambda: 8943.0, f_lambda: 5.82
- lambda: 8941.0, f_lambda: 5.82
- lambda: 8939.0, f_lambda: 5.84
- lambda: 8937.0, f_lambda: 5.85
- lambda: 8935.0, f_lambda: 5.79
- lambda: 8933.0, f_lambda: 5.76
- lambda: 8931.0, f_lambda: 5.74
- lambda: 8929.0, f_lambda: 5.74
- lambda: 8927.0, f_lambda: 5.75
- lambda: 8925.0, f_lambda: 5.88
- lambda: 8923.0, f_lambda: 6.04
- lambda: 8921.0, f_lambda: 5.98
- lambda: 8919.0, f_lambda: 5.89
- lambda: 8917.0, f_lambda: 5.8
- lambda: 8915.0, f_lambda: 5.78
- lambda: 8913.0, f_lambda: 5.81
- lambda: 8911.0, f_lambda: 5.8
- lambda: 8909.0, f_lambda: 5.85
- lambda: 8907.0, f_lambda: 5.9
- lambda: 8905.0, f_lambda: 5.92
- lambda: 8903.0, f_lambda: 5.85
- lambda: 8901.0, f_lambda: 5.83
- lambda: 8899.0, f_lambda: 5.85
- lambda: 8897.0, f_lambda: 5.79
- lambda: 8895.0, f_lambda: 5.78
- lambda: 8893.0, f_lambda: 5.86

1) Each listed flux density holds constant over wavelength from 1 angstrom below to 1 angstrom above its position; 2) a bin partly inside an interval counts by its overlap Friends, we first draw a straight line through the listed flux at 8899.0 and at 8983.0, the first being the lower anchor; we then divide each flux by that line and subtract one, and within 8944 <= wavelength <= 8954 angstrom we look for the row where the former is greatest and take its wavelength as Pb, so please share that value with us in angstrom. 8945.0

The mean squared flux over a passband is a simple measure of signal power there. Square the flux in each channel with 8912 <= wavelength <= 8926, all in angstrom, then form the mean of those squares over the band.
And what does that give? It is 34.6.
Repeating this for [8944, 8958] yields 33.1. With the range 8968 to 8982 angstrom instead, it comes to 32.9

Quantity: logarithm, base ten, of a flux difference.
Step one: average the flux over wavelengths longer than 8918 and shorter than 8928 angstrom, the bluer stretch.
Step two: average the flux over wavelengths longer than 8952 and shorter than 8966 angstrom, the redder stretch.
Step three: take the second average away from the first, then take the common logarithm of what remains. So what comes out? -0.95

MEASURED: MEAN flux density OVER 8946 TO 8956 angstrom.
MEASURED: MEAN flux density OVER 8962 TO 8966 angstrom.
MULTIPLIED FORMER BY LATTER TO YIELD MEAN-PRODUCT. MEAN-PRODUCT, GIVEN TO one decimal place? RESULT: 33.5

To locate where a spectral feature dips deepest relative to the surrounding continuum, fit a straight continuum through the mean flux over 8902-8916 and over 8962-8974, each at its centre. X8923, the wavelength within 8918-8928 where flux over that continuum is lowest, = 8927.0 angstrom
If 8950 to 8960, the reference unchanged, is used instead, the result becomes 8951.0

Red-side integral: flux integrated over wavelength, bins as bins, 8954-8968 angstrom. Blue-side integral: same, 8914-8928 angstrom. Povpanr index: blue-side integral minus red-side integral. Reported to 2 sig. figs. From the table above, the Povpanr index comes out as 0.84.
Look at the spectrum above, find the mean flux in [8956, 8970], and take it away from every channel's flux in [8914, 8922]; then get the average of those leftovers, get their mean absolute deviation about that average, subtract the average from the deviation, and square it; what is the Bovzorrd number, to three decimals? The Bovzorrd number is 0.001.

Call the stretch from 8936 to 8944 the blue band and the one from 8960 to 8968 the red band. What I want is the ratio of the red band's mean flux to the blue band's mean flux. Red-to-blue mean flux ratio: 1.00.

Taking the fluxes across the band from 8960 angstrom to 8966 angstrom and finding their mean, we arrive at 5.85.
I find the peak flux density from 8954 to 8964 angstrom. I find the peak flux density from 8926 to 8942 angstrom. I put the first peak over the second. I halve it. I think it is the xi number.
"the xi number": 0.501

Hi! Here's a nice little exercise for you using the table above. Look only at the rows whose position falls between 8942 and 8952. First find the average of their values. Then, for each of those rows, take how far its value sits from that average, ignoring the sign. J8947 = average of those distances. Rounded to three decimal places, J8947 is 0.046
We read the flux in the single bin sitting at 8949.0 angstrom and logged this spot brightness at 5.73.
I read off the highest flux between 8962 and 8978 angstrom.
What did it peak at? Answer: 5.86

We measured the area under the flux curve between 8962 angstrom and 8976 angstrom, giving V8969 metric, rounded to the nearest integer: 81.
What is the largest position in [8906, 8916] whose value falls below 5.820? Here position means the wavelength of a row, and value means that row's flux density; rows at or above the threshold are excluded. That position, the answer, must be 8915.0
